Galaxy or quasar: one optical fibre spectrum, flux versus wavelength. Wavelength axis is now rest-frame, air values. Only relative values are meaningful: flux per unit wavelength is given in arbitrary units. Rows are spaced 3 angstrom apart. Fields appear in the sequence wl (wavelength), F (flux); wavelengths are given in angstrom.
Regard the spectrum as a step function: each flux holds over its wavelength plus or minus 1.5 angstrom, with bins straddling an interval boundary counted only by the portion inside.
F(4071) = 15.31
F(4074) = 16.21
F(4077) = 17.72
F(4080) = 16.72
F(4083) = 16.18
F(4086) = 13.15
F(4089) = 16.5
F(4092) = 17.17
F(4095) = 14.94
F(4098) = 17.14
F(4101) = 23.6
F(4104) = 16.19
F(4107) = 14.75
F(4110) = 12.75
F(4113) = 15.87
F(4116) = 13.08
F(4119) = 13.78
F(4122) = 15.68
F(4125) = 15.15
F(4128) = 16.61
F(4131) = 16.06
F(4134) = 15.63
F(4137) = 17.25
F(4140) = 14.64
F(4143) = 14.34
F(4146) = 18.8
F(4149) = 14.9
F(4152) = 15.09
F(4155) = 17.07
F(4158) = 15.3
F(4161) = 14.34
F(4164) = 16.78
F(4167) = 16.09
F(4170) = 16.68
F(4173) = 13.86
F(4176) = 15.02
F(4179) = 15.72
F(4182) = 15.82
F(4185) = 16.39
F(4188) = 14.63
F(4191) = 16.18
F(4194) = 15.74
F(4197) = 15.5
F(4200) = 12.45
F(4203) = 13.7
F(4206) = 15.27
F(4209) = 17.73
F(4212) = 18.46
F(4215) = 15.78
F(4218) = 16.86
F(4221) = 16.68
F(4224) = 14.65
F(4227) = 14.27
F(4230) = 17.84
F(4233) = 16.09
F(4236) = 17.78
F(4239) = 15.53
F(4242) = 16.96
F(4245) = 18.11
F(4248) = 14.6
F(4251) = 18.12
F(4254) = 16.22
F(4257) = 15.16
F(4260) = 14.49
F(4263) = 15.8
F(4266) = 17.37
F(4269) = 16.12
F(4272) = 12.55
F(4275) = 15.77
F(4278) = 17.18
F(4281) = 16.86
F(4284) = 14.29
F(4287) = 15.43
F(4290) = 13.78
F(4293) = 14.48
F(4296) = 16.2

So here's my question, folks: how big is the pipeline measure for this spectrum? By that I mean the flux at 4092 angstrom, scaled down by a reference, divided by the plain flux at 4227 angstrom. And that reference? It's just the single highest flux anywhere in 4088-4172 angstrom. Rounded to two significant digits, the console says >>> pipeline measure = 0.051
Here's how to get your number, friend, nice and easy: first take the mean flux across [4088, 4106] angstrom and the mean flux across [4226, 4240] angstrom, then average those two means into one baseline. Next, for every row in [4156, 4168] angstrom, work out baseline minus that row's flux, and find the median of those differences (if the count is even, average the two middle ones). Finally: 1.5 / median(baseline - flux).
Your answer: 1.2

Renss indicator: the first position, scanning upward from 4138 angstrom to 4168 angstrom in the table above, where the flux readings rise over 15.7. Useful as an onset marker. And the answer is 4146 angstrom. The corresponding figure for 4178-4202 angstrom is 4179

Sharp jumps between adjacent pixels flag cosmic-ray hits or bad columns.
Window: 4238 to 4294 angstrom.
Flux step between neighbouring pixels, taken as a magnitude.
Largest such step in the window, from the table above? 3.6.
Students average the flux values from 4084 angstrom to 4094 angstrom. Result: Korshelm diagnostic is 15.6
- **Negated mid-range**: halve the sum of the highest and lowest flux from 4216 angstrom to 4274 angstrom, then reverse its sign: -15.3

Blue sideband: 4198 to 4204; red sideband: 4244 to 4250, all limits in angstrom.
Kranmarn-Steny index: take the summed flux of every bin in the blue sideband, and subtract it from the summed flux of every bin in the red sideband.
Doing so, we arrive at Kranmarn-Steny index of 6.6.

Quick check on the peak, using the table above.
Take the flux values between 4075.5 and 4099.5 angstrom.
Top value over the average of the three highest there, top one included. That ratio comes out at 1.02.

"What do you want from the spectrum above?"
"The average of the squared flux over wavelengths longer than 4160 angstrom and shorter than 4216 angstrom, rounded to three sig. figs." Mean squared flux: 245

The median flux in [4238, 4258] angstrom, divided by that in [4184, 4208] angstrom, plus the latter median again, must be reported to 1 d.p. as 16.4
